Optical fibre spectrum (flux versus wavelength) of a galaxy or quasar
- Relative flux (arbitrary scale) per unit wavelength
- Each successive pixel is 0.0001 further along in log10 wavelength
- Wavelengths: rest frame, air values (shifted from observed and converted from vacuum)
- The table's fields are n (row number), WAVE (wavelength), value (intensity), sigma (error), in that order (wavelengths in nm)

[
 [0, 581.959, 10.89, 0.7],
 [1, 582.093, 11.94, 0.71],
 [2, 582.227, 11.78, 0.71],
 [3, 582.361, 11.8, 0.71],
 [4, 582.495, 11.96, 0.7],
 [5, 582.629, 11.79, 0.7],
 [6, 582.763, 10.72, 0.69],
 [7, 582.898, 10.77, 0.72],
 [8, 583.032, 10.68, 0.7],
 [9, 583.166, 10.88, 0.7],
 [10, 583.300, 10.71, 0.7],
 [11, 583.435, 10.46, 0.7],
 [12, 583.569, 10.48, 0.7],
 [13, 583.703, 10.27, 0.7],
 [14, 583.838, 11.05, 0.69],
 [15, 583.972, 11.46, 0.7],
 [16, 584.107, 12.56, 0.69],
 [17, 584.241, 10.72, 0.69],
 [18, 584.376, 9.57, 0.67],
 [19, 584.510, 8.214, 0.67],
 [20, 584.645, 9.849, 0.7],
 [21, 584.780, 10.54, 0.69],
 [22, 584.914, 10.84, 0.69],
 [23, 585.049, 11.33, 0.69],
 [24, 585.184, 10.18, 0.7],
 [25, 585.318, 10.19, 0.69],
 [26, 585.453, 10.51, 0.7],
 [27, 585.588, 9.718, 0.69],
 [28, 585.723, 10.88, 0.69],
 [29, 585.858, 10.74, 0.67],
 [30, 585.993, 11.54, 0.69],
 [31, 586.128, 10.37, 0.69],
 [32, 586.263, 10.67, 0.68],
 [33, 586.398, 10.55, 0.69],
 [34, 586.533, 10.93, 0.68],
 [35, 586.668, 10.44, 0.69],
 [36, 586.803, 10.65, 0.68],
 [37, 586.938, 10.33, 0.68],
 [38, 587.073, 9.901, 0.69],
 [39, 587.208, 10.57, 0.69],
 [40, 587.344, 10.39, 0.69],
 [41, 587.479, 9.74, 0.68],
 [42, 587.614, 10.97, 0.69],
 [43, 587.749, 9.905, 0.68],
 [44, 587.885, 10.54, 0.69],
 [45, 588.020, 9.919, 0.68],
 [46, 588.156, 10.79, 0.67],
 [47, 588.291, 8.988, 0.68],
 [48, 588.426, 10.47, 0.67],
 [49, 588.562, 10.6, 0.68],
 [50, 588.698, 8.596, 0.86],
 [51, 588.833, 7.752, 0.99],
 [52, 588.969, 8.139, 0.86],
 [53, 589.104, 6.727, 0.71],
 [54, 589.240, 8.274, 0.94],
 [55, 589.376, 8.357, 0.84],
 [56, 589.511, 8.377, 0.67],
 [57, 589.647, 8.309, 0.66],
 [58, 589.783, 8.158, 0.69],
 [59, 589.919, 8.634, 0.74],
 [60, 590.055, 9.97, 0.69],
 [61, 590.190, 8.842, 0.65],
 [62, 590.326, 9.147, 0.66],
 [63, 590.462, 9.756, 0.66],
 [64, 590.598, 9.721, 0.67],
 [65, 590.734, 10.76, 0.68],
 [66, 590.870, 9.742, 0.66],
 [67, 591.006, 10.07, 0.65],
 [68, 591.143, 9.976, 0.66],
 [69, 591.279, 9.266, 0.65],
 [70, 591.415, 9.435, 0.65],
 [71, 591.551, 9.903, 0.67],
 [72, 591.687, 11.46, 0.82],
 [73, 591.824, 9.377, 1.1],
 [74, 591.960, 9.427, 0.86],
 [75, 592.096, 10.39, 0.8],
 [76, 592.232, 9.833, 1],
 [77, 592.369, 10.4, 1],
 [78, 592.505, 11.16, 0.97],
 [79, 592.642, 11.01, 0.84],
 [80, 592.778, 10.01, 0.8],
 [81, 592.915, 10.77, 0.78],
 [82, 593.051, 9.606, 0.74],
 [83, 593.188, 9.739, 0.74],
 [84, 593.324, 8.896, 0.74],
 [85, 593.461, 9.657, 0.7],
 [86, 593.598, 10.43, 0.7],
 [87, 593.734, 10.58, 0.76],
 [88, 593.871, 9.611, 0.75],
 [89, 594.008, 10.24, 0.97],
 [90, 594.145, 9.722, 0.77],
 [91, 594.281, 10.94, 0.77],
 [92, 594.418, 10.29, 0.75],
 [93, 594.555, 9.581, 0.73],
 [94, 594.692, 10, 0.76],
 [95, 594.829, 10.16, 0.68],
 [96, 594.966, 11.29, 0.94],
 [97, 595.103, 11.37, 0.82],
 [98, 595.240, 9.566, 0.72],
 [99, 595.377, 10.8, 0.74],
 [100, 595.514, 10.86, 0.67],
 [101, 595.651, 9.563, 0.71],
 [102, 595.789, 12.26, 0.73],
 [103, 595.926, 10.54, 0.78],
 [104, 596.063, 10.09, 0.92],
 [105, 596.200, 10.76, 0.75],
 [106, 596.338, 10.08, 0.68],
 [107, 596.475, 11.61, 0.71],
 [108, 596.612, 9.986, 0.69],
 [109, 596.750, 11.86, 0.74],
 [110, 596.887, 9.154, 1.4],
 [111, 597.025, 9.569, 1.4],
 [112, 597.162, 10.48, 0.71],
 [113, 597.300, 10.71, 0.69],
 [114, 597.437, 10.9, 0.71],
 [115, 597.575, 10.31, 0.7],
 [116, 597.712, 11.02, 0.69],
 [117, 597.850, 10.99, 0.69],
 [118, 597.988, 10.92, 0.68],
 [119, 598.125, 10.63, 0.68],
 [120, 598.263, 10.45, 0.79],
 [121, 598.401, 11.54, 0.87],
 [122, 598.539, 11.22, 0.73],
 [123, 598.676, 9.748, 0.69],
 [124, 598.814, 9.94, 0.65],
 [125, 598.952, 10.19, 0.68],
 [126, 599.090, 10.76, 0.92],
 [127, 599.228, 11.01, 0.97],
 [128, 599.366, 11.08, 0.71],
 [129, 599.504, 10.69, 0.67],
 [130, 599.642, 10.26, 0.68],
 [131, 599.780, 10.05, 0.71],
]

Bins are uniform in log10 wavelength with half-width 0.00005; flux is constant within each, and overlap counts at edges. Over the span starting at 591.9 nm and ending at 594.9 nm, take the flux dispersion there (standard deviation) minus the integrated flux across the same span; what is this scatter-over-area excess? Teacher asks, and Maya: -29.8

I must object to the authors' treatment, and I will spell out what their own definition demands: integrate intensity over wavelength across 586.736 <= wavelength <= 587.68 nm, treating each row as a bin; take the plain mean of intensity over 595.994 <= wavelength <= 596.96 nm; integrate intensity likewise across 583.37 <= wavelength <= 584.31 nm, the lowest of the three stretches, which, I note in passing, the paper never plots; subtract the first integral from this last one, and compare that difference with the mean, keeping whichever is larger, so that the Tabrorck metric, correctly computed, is 10.5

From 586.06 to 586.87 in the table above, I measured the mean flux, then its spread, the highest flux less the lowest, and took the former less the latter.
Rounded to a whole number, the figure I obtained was 10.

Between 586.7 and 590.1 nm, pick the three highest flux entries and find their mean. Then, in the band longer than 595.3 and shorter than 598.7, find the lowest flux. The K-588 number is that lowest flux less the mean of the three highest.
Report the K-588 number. -1.6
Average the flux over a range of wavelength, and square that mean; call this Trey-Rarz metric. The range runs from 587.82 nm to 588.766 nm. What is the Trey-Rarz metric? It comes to 100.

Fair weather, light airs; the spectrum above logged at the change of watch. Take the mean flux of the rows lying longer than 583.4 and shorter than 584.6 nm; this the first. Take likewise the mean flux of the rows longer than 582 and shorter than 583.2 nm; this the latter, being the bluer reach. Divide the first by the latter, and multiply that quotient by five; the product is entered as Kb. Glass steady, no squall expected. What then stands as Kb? 4.63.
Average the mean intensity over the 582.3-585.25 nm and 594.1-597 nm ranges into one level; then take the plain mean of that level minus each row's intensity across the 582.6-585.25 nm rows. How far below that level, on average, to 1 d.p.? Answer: 0.0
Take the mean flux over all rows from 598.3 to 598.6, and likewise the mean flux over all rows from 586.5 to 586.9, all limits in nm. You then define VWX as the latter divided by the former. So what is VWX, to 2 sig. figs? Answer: 0.94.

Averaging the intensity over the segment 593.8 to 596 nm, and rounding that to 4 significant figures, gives 10.42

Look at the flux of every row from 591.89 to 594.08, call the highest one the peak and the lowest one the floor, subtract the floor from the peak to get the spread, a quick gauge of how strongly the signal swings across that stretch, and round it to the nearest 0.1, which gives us 2.3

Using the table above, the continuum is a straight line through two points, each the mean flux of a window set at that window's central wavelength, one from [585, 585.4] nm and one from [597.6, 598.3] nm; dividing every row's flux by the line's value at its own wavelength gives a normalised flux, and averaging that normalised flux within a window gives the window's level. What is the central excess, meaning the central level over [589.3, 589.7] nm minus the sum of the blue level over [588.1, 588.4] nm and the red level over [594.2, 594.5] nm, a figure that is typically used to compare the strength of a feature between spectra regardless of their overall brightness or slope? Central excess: -1.14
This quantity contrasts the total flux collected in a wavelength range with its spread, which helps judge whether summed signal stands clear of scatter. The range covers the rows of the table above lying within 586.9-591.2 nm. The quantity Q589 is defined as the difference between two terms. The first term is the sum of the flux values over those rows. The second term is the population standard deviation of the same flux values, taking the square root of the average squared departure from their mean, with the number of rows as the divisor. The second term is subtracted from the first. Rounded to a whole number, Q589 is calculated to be 301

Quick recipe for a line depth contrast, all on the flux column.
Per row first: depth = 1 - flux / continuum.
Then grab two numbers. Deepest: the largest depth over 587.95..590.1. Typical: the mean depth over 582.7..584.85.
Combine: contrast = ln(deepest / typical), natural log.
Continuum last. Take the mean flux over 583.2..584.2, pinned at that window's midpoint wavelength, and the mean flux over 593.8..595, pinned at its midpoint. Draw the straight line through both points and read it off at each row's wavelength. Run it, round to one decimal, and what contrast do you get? 2.2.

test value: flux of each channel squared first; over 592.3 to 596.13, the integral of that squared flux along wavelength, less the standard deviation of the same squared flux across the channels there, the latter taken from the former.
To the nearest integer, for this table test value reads 395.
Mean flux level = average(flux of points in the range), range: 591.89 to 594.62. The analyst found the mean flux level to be 10.1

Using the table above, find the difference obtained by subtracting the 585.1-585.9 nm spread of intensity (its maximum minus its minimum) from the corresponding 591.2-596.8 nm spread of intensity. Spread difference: 2.2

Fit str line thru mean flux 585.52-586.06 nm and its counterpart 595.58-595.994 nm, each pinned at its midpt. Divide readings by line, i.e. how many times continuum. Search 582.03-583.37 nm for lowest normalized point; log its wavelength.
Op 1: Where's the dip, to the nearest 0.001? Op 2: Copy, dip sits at 583.032 nm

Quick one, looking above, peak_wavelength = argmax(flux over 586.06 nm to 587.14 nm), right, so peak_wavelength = 586.533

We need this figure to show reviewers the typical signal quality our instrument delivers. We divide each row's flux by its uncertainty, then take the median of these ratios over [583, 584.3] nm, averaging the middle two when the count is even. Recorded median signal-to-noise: 15.4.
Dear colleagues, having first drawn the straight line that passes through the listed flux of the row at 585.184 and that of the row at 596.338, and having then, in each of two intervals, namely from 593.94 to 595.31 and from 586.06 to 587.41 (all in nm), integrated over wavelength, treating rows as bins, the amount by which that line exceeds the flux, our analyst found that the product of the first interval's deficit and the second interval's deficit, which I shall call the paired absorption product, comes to 0.13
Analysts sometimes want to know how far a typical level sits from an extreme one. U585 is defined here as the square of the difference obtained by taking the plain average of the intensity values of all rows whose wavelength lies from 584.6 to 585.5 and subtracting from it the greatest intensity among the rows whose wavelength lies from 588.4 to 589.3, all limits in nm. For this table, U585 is 0.0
